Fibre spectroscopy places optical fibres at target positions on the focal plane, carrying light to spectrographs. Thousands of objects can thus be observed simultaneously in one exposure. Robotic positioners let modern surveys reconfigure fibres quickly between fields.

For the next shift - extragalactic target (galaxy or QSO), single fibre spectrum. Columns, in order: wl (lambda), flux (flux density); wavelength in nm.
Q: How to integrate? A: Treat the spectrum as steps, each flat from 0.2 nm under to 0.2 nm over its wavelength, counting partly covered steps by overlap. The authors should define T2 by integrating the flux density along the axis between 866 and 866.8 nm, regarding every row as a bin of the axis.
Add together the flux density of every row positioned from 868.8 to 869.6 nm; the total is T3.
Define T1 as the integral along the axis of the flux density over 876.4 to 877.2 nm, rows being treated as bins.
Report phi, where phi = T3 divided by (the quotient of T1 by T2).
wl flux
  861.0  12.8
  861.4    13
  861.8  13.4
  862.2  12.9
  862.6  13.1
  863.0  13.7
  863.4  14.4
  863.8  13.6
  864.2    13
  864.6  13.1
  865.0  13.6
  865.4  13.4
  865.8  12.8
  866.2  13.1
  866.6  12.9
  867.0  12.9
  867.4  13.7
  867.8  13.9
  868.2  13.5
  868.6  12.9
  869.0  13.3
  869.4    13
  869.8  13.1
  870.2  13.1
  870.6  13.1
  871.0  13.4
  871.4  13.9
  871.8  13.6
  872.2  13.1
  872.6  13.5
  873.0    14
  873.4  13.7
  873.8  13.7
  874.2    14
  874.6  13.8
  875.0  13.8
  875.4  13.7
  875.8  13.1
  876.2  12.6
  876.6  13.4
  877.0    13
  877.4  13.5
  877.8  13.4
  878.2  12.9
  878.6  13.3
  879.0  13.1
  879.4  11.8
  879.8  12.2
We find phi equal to 25.9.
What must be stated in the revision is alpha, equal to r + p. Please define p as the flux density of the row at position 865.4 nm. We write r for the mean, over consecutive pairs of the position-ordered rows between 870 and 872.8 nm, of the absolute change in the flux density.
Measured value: 13.7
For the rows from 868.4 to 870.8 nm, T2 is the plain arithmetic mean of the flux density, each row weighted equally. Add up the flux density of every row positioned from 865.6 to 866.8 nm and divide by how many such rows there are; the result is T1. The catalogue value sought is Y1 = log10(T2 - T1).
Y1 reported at -0.82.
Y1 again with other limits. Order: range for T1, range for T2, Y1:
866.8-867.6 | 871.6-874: -0.52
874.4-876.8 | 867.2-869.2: -1.22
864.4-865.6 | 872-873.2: -0.78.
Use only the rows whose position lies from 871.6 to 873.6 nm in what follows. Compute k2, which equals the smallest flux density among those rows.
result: 13.1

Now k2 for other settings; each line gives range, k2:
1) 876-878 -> 12.6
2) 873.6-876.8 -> 12.6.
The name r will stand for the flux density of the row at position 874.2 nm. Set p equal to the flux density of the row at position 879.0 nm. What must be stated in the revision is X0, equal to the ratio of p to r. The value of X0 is 0.94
